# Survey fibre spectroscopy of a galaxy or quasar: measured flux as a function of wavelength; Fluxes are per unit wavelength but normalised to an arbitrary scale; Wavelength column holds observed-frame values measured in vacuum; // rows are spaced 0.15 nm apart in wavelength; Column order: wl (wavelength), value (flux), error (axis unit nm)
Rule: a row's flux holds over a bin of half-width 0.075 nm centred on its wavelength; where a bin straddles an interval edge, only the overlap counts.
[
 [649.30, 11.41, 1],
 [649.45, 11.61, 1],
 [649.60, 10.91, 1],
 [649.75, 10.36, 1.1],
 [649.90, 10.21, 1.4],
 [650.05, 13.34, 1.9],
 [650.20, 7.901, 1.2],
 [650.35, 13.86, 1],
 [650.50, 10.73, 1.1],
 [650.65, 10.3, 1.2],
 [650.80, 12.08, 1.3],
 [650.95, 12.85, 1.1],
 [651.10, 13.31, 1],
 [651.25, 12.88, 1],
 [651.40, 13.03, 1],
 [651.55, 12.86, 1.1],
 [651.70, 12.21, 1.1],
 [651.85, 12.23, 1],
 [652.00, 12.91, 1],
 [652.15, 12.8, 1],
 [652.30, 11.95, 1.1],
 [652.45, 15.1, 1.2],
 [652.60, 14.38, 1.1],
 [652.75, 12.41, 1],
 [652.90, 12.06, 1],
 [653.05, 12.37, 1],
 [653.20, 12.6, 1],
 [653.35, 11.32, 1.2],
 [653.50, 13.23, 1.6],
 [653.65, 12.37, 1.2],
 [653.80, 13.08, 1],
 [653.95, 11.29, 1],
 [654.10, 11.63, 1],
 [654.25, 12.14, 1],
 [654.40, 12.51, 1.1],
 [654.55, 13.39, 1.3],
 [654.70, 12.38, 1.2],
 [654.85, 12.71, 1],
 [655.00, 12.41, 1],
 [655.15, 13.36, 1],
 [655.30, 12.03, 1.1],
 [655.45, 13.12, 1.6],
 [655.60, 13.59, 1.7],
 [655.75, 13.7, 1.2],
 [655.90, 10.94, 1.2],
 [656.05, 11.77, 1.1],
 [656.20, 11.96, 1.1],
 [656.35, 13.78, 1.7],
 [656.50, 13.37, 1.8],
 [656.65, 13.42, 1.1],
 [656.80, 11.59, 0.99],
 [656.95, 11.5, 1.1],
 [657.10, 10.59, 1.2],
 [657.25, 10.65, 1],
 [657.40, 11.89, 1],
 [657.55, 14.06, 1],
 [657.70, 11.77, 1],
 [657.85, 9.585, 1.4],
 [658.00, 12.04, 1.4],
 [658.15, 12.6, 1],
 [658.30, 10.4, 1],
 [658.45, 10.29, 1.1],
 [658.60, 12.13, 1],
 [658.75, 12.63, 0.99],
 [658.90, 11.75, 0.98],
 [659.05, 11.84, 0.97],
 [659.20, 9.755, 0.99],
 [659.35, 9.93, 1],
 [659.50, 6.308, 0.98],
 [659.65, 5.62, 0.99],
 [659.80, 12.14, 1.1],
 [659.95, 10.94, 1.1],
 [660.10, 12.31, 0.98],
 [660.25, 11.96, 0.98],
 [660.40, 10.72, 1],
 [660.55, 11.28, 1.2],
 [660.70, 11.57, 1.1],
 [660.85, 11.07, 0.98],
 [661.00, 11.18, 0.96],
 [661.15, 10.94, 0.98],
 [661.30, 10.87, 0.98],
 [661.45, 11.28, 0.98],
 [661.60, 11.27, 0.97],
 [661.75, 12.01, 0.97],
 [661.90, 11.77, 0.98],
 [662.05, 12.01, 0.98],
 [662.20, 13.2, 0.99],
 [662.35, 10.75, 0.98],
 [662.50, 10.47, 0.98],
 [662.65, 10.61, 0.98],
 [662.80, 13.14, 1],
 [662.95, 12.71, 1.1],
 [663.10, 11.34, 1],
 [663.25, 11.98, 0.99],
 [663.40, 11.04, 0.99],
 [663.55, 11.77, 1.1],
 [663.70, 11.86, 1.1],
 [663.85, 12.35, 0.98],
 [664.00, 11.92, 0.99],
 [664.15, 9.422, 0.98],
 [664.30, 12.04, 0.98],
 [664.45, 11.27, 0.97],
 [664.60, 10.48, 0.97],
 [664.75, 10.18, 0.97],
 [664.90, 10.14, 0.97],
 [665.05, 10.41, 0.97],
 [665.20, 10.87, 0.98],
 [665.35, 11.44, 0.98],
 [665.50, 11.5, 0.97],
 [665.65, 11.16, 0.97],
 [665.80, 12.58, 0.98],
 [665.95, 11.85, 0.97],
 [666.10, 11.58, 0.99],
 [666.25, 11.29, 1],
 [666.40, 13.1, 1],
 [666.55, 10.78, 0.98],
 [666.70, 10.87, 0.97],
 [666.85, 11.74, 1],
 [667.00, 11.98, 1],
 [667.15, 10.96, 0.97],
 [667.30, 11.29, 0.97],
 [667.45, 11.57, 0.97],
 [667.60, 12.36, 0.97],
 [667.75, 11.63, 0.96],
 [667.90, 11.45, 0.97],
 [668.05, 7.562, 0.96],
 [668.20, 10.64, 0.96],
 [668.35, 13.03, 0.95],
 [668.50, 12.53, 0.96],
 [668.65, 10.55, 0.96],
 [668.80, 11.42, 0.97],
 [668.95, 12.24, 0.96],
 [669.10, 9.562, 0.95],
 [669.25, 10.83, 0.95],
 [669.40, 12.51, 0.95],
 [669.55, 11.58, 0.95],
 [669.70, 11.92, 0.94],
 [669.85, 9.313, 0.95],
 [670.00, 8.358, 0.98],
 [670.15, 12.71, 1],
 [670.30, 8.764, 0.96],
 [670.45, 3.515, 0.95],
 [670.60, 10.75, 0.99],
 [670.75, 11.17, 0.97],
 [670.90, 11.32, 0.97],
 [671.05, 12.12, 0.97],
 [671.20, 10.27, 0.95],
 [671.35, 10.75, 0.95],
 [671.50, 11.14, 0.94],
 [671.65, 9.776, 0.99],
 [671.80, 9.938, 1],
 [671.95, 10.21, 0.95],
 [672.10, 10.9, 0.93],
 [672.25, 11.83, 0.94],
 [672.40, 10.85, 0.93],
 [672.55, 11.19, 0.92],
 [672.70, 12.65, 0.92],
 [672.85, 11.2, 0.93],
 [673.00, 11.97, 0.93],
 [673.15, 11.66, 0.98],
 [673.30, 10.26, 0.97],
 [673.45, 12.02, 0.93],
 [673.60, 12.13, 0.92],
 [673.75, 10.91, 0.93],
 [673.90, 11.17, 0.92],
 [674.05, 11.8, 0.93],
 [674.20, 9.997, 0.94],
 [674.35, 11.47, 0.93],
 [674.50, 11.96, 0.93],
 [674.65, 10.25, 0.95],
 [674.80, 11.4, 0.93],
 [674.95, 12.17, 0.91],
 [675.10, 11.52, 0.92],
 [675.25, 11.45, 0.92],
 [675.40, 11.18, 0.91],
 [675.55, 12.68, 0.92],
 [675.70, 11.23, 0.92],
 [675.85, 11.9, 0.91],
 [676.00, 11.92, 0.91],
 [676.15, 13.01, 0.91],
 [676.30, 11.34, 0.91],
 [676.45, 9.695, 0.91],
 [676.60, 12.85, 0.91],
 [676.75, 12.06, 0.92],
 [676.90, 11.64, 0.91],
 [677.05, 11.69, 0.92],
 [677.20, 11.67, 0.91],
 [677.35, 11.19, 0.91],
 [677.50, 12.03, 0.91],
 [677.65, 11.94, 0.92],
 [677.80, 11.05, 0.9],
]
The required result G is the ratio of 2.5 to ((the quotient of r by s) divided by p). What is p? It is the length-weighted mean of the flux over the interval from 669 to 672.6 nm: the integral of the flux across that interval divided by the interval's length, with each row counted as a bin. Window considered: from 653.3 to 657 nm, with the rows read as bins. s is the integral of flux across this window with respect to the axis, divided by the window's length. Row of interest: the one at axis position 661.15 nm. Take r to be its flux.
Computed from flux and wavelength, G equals 30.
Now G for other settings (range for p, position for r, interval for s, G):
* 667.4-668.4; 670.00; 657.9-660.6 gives 36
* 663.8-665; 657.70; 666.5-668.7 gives 26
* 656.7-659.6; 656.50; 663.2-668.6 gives 24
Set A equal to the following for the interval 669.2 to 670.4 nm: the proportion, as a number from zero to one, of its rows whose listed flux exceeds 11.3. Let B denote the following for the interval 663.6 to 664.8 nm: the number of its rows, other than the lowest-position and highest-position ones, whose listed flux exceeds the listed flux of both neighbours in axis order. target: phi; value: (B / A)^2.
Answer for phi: 16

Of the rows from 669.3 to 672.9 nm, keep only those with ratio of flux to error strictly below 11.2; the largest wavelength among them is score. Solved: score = 671.95 nm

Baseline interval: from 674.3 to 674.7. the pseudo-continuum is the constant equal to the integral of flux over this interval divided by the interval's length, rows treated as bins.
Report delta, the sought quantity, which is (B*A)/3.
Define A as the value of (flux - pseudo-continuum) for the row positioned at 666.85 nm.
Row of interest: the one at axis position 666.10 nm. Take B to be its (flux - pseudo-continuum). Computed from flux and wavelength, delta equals 0.05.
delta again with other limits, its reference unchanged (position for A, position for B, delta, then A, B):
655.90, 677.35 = 0.01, -0.3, -0.1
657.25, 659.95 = 0.07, -0.6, -0.3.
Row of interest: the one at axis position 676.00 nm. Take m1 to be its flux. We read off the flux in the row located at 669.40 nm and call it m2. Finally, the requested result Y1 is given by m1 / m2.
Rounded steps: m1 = 11.92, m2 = 12.51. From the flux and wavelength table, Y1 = 0.95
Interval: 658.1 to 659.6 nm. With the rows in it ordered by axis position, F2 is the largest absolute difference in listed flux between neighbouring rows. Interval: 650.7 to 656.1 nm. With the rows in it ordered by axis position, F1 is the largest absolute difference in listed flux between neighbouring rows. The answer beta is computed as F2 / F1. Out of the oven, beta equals 1.1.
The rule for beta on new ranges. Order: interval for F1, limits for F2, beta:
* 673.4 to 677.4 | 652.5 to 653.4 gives 0.6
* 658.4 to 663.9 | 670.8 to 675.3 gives 0.3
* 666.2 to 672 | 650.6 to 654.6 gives 0.4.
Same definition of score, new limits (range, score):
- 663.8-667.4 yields 666.55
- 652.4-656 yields 655.90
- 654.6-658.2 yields 658.00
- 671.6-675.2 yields 674.65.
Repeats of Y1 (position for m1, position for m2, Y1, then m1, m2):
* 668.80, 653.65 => 0.92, 11.42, 12.37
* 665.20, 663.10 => 0.96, 10.87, 11.34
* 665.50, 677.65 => 0.96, 11.5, 11.94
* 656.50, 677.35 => 1.19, 13.37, 11.19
